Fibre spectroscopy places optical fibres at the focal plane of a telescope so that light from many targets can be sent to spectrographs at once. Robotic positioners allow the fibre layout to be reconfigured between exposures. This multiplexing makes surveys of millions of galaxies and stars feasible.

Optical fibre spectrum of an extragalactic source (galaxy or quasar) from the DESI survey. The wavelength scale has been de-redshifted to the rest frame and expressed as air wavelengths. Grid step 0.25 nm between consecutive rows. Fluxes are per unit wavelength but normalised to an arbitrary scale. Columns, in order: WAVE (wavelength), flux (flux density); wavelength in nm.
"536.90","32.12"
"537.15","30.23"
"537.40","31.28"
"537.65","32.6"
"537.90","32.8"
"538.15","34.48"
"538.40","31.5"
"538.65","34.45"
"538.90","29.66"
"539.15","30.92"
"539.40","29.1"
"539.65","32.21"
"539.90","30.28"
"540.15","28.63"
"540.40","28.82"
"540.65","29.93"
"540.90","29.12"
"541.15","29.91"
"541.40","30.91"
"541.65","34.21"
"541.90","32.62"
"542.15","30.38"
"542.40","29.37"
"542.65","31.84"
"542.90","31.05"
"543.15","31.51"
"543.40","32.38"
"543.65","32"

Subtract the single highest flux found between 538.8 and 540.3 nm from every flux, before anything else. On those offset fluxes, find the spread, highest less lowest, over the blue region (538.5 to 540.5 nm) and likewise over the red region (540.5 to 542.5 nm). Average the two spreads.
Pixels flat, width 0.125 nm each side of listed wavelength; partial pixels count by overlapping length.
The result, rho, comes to 5.5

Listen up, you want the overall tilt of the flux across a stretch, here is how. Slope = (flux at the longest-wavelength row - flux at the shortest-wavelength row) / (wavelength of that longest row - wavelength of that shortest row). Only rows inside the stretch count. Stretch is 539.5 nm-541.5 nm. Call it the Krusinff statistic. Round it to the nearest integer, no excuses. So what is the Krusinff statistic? -1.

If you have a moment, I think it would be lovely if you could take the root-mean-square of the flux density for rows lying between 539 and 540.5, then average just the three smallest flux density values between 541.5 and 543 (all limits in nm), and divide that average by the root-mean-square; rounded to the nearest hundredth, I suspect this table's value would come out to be 1.01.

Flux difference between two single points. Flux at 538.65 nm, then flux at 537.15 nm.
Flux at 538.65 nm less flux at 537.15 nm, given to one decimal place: 4.2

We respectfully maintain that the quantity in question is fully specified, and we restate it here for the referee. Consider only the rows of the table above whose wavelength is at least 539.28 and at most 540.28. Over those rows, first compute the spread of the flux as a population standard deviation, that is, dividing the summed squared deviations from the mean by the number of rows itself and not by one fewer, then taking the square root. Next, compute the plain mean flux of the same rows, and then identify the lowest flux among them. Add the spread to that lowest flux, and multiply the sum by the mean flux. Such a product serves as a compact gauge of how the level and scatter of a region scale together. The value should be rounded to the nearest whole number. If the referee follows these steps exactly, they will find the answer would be 902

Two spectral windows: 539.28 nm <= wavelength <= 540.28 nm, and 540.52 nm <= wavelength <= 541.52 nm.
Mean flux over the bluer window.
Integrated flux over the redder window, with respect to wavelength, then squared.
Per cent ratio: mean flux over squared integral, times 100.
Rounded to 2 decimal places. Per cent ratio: 3.35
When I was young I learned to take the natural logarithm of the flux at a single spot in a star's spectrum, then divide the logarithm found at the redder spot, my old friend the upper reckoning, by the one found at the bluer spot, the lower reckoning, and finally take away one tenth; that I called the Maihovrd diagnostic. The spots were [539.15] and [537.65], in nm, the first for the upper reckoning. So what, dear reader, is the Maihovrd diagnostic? 0.885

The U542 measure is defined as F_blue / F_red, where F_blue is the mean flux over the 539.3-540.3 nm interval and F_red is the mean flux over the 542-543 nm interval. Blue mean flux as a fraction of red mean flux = 0.98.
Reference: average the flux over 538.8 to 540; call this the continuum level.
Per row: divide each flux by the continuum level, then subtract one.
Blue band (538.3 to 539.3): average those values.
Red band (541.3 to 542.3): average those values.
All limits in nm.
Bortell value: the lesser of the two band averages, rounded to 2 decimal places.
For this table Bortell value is 0.04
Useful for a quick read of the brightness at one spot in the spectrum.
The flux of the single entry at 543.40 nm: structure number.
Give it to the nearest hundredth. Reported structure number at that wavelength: 32.38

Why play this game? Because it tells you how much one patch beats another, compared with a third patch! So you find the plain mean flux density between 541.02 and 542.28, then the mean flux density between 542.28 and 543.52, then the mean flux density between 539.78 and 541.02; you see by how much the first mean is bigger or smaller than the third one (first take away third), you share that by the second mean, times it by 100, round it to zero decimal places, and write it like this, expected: 7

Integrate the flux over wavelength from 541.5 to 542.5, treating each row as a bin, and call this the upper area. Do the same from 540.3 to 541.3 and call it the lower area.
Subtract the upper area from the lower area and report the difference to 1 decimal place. -2.2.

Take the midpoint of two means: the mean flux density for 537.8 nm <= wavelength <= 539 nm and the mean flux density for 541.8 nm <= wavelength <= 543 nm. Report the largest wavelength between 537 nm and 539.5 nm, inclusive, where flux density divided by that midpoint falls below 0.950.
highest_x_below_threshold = 539.40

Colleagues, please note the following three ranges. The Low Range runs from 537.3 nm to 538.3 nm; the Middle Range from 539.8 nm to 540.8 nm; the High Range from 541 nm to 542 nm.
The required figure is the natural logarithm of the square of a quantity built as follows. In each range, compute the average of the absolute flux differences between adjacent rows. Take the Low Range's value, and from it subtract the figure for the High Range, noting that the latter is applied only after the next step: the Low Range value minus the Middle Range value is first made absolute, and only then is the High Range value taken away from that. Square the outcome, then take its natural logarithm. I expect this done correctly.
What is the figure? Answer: 1.3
